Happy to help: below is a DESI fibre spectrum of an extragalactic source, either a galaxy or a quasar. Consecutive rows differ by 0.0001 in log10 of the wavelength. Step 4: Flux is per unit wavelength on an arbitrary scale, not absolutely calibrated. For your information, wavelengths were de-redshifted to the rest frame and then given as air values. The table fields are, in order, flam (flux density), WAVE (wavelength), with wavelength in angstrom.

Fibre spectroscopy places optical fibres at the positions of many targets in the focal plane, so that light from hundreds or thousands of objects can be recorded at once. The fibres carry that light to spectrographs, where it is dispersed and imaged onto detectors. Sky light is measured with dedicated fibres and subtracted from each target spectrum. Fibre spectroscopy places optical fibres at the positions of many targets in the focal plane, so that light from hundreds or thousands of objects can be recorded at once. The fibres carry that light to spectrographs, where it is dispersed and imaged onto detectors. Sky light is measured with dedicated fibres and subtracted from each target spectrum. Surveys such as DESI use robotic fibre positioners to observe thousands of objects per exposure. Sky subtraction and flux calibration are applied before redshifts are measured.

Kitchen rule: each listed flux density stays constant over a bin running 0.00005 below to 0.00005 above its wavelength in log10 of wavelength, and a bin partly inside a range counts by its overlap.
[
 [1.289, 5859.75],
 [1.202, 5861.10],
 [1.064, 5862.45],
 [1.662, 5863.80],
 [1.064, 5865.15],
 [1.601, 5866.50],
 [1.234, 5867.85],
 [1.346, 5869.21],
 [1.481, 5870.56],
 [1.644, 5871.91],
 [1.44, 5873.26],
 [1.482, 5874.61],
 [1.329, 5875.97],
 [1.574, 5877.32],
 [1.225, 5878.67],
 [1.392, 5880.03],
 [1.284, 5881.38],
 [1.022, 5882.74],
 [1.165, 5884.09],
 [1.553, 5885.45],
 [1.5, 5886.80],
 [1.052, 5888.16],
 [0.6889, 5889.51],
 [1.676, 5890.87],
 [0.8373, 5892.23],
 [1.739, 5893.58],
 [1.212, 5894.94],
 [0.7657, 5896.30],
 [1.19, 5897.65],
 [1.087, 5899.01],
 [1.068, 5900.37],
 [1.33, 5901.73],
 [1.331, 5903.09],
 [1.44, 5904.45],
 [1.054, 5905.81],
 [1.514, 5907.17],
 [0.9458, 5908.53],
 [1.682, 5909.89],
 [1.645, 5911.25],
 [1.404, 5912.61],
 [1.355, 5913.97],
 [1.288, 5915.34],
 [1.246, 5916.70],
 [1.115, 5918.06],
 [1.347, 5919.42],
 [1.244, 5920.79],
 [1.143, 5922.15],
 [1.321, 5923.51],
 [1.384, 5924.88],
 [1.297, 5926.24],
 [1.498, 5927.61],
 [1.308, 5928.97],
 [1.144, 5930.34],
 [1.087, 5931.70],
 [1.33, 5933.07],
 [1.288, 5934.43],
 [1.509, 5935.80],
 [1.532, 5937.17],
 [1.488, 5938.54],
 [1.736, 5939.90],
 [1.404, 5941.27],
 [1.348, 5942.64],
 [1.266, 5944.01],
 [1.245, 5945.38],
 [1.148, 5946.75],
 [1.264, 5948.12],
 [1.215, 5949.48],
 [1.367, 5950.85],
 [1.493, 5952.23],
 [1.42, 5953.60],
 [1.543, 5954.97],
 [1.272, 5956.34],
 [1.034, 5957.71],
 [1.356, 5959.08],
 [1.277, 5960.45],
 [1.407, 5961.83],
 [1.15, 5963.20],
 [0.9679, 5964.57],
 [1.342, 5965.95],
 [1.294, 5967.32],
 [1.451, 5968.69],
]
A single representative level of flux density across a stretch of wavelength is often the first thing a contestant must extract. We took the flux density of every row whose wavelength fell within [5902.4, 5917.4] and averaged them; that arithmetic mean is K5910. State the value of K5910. 1.35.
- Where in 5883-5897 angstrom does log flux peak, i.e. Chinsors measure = 5893.58 angstrom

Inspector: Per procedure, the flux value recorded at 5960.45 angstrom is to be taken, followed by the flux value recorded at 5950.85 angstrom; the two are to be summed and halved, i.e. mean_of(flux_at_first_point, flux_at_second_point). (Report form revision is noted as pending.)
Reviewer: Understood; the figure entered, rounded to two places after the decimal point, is 1.32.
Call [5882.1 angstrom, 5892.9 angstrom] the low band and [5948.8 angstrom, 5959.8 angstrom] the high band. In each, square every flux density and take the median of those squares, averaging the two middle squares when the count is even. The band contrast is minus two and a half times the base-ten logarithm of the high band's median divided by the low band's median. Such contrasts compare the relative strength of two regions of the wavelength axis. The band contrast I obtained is -0.44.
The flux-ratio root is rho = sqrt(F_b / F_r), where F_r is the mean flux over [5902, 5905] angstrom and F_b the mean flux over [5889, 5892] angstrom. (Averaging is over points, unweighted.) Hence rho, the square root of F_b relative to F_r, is 0.92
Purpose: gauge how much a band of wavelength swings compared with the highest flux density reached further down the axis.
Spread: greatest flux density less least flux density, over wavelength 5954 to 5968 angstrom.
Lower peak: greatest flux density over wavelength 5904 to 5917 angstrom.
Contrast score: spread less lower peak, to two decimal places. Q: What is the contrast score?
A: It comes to -1.11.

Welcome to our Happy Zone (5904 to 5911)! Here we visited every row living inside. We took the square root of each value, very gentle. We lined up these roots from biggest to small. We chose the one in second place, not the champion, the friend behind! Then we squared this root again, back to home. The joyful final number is 1.51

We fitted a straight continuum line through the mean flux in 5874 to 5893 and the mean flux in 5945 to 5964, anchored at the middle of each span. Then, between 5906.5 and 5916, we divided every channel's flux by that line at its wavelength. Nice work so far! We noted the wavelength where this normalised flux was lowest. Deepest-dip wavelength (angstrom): 5908.53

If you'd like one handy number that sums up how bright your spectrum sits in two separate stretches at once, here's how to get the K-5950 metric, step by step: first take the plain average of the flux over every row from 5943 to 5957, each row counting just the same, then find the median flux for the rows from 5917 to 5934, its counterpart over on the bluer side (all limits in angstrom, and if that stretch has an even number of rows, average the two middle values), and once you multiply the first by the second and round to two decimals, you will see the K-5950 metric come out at 1.72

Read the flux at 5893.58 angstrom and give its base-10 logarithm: 0.24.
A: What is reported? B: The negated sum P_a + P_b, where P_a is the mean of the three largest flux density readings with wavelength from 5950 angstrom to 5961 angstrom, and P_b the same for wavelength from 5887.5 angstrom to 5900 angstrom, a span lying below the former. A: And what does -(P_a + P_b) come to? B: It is -3.03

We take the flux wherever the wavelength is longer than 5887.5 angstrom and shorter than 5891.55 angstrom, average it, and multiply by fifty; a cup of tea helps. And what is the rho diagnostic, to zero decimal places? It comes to 57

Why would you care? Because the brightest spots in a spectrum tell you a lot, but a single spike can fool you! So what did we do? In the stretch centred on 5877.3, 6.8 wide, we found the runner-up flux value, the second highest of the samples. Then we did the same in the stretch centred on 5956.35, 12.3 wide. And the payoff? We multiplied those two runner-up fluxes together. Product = 2.21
